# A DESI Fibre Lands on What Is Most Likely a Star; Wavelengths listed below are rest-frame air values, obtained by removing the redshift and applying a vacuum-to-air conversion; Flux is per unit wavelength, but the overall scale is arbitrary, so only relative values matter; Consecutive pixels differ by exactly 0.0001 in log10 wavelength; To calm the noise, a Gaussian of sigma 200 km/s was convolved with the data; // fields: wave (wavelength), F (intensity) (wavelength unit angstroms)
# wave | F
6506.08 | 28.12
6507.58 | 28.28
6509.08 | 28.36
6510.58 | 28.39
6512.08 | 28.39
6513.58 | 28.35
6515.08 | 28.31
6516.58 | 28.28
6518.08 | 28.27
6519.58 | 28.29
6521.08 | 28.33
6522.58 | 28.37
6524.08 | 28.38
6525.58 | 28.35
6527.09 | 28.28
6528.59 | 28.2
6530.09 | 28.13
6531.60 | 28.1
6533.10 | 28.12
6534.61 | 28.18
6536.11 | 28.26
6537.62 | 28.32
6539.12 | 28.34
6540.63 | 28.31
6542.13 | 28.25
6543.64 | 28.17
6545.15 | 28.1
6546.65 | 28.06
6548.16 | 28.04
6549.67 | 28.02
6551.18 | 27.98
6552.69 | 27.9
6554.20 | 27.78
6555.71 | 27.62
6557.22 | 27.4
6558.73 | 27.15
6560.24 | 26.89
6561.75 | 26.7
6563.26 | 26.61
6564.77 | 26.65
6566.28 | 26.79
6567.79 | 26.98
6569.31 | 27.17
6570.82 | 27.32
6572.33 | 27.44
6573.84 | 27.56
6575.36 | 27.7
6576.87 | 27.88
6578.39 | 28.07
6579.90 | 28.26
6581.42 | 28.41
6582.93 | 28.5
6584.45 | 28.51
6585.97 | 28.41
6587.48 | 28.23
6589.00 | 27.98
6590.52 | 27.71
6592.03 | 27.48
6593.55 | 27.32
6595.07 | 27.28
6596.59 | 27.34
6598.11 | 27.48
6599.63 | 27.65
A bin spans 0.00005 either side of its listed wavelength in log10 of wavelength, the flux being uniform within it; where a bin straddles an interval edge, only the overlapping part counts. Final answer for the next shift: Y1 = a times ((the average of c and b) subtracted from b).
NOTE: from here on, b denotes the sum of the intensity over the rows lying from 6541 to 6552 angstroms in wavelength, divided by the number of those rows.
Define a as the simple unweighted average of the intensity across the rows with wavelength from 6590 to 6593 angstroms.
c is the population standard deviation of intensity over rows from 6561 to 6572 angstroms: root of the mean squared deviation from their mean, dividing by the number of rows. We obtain 384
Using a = 27.6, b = 28.1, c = 0.25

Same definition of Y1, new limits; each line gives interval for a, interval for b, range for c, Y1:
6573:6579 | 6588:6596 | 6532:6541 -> 382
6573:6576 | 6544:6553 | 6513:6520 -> 387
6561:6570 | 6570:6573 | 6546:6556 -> 365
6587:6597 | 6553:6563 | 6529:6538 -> 375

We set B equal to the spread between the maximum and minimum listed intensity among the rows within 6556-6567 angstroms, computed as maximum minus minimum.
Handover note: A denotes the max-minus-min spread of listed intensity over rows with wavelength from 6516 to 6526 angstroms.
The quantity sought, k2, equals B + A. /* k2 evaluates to 0.9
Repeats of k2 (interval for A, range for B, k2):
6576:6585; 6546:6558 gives 1.3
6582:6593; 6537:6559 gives 2.2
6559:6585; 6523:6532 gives 2.2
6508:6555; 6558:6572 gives 1.3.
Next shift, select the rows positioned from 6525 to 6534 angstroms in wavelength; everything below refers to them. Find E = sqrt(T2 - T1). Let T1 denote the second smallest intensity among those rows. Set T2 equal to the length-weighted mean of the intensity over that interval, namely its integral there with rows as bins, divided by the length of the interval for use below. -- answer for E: 0.22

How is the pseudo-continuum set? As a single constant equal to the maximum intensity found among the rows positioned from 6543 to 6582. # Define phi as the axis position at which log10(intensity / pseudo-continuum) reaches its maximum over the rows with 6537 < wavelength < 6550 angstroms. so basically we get 6539.12 angstroms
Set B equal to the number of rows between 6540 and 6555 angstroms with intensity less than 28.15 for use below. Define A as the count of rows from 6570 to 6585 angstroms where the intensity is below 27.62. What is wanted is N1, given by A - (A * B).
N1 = -18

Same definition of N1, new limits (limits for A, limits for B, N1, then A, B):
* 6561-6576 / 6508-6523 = 9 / 9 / 0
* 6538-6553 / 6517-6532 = 0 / 0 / 2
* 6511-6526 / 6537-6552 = 0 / 0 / 5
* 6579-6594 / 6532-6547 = -4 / 2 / 3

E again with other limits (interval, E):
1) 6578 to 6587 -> 0.35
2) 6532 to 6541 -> 0.26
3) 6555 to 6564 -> 0.60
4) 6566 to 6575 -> 0.52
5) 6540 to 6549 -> 0.32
